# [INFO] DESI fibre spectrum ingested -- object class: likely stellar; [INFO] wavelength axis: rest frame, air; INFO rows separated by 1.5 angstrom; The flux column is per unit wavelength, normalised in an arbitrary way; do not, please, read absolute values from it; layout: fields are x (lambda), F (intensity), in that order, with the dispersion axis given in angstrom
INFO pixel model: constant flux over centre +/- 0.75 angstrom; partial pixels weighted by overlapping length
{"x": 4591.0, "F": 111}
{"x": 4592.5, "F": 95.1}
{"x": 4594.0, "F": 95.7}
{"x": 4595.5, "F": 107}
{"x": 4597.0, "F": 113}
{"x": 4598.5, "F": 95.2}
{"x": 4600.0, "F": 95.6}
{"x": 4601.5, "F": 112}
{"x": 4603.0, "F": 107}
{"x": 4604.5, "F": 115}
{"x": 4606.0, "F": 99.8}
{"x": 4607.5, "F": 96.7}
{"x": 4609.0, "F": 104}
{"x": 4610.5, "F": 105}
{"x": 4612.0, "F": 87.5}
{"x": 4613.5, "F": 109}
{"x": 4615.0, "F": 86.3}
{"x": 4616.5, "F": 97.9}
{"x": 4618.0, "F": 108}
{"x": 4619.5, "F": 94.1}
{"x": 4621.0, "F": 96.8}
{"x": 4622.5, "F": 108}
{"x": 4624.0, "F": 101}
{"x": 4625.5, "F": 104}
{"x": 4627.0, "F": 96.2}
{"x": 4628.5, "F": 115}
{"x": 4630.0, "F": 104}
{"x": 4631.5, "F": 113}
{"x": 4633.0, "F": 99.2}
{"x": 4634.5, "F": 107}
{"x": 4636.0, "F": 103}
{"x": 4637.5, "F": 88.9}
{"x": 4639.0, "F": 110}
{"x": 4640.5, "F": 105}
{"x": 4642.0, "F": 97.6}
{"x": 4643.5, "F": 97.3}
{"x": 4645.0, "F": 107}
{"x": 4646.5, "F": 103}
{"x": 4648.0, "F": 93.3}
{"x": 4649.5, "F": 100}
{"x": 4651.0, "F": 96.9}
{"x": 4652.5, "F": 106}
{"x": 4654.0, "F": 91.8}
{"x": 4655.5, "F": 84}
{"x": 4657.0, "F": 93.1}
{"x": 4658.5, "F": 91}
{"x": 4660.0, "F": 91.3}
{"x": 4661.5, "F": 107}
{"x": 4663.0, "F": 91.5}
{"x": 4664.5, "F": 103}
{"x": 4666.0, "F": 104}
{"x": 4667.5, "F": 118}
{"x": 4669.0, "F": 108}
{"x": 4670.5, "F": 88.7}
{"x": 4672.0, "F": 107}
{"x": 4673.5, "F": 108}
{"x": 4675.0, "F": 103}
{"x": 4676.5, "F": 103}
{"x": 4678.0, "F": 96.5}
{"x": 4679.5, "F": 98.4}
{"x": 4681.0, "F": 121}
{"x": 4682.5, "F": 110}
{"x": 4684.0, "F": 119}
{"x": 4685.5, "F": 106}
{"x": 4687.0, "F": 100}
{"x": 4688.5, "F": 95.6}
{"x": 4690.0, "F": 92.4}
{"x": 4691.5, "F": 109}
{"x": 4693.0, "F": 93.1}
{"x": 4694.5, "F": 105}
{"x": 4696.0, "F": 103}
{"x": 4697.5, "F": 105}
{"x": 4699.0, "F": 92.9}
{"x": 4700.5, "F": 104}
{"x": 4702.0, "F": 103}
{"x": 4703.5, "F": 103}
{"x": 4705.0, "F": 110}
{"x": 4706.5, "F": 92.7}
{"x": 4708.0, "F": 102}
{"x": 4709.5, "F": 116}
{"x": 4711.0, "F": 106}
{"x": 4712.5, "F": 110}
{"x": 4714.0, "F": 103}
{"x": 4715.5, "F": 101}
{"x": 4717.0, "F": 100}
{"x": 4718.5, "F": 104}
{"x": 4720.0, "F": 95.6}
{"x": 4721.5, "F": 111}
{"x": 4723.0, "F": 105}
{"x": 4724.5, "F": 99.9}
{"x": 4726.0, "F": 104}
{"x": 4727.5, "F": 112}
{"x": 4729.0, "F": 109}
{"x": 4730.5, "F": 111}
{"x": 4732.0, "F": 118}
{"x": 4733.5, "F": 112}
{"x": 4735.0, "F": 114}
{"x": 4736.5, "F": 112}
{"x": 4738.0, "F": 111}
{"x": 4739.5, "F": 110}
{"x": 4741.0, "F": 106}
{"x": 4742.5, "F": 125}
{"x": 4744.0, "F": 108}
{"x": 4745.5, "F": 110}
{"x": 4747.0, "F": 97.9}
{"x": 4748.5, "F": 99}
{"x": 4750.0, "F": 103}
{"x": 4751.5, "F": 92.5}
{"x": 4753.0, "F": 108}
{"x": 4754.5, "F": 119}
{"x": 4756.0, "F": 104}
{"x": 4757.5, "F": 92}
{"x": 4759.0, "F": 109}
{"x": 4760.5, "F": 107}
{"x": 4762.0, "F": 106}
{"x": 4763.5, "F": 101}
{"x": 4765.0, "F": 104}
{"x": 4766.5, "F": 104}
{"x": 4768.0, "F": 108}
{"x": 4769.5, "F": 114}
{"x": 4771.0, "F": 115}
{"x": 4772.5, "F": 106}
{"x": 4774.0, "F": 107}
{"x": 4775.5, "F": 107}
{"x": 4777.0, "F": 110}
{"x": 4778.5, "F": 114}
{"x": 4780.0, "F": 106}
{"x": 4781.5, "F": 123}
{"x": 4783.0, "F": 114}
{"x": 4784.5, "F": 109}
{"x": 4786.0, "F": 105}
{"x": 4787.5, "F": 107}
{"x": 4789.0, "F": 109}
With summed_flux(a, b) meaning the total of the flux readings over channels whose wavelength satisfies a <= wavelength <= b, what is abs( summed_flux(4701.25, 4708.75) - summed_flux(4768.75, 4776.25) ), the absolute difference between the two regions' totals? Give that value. 38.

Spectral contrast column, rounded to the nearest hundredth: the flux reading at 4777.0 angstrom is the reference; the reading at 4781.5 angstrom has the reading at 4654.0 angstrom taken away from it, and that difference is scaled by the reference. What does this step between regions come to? 0.28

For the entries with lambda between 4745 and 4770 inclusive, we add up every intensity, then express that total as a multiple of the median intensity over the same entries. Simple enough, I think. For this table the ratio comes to 17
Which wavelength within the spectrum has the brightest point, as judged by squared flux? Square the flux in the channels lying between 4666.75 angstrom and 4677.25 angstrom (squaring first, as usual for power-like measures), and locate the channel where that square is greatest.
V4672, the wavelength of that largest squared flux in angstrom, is 4667.5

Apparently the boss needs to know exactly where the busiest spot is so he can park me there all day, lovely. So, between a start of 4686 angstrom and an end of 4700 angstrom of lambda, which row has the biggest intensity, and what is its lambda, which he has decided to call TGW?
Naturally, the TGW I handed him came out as 4691.5 angstrom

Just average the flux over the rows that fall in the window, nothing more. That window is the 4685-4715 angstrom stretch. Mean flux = 103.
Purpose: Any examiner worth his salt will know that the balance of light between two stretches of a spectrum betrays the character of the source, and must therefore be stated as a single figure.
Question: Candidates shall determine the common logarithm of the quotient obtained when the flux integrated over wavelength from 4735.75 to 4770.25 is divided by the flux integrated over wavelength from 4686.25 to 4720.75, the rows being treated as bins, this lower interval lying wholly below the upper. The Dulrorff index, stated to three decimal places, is 0.019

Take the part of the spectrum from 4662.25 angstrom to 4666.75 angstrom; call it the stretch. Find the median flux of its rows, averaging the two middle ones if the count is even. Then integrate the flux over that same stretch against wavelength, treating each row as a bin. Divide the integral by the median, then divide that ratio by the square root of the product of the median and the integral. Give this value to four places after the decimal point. 0.0202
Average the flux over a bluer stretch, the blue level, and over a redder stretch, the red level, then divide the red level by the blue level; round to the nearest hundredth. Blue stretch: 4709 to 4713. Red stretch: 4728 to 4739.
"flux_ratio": 1.02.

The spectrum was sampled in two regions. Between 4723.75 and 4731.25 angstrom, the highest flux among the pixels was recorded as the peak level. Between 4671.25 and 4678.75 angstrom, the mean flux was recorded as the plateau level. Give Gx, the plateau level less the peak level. -8.5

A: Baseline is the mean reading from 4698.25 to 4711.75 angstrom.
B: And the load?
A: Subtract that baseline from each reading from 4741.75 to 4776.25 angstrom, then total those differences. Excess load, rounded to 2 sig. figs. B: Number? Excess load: 71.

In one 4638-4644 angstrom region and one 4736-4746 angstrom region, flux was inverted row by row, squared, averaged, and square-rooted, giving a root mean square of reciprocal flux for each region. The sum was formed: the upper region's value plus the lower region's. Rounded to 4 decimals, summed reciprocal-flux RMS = 0.0188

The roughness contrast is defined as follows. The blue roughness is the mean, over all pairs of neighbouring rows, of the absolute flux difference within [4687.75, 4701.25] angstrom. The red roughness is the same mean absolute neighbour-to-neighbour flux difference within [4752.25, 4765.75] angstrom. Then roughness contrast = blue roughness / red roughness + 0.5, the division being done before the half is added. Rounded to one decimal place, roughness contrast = 1.6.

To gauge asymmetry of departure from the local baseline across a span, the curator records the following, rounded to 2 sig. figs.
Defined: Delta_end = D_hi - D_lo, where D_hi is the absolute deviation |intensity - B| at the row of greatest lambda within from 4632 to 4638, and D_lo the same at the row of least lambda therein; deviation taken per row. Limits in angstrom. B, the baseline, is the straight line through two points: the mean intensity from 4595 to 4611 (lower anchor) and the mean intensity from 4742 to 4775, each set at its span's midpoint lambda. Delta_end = 10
